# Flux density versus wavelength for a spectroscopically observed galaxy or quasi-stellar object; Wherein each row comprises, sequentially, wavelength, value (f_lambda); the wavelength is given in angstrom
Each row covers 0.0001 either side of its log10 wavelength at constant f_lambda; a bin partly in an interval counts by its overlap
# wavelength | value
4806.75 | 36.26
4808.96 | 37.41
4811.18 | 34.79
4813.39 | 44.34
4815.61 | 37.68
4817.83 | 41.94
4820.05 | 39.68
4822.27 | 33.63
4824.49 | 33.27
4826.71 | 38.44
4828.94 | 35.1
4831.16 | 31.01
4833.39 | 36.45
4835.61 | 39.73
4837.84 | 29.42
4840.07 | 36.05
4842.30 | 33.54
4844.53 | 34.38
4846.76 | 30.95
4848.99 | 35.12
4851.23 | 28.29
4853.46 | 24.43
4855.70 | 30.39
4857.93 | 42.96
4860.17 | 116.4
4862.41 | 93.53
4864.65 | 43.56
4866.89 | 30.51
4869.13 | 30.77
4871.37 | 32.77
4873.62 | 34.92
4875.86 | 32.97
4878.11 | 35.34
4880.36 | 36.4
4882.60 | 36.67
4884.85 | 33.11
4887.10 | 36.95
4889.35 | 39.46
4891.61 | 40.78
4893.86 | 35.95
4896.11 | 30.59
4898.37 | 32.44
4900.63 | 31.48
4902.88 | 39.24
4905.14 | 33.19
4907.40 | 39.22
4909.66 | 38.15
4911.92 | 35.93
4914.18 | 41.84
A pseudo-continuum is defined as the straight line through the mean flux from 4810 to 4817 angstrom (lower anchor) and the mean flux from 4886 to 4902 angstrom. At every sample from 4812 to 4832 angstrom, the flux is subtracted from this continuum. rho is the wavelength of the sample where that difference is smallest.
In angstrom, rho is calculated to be 4813.39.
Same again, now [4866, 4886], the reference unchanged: 4882.60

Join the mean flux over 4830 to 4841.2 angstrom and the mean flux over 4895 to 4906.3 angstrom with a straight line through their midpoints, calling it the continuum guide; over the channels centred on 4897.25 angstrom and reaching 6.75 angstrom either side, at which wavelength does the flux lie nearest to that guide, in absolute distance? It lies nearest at 4898.37 angstrom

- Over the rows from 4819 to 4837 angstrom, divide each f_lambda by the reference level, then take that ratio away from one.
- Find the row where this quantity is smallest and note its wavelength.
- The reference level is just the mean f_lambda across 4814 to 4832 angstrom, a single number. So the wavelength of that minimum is 4835.61 angstrom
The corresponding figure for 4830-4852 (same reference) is 4835.61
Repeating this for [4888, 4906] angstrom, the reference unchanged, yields 4891.61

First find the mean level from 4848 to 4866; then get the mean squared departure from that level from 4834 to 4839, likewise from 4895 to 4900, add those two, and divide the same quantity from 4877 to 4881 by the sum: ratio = 0.35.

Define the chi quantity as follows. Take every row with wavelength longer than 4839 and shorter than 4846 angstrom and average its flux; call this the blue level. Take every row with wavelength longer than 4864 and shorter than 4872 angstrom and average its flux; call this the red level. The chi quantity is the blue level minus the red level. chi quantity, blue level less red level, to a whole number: 0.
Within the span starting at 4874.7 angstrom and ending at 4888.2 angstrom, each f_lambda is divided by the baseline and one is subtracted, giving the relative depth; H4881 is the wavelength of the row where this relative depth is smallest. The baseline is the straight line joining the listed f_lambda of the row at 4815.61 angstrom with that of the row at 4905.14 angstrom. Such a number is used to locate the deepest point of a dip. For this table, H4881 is 4875.86 angstrom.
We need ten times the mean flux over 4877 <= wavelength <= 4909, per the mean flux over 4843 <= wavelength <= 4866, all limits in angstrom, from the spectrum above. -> 7.5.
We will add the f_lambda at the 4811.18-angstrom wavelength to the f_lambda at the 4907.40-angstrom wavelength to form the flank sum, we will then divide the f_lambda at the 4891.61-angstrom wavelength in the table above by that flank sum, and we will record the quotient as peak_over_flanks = 0.55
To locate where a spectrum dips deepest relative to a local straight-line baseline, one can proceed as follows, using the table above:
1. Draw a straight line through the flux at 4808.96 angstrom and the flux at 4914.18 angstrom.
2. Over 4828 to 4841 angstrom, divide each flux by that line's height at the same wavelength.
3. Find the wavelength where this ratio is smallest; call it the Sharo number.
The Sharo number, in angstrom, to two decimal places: 4837.84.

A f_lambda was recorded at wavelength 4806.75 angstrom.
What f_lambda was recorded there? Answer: 36.26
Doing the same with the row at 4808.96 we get 37.41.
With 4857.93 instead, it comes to 42.96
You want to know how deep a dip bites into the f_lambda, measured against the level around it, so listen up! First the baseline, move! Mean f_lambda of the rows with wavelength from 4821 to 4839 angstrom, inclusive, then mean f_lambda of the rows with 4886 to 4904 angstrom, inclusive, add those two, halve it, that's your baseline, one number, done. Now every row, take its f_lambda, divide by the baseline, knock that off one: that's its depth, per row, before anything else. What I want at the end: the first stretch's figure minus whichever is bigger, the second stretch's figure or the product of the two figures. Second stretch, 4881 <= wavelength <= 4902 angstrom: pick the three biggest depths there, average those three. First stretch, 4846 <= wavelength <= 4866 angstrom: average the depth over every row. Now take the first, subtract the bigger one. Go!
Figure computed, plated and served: -0.51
